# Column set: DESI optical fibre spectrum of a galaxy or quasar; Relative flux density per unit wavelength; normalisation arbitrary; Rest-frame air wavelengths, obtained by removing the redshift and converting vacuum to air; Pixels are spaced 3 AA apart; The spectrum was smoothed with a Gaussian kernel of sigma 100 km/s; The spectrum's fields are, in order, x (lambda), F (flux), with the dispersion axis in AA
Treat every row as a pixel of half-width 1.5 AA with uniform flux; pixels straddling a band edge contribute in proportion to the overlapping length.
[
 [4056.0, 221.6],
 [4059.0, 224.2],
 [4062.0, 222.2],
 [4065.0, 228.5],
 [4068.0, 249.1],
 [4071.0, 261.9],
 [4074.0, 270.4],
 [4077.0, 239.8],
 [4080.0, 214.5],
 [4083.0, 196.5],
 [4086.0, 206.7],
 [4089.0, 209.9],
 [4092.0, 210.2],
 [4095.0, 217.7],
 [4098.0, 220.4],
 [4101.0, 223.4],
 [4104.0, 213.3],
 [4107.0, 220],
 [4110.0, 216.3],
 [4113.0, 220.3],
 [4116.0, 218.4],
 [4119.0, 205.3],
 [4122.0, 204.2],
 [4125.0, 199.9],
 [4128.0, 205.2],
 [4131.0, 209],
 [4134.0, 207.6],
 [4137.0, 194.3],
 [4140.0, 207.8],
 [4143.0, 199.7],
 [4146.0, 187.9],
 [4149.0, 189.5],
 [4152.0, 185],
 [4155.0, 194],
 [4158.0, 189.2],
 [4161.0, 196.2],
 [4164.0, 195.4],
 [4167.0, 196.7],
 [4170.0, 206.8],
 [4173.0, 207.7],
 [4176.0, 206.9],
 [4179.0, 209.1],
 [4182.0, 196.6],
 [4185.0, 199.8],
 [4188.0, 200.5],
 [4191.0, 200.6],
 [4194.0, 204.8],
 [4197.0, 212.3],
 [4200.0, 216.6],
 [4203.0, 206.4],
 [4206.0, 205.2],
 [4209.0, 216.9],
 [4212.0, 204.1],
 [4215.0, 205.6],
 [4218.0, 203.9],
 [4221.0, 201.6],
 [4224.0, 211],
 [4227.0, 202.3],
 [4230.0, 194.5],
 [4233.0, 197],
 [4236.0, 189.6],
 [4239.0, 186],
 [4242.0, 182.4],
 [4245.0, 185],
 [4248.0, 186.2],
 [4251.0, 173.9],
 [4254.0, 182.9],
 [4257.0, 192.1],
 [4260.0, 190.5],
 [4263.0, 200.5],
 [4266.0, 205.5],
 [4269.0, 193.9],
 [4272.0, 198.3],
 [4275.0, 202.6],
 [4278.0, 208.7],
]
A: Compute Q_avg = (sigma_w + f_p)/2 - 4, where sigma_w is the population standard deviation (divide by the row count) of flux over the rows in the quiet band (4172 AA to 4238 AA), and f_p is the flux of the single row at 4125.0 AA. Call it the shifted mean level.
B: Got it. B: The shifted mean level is 99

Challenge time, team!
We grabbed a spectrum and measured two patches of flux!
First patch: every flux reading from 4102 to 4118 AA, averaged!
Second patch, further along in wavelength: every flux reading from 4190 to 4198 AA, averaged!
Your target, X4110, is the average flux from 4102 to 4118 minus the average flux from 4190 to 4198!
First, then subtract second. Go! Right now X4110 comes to 12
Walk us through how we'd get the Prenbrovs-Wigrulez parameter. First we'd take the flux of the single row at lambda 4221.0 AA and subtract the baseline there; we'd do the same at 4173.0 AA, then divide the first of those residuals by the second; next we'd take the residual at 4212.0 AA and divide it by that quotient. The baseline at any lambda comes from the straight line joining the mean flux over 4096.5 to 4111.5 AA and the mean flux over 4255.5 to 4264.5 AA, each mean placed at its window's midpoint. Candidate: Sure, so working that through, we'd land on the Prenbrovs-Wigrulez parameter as 0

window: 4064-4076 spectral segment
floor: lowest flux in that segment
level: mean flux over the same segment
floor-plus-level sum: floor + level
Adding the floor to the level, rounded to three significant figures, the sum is 481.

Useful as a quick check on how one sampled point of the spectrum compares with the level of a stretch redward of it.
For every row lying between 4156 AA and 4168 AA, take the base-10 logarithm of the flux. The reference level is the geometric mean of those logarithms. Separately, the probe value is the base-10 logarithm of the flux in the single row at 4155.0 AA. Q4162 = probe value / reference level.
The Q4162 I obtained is 1.00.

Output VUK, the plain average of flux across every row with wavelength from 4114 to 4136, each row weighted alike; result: 207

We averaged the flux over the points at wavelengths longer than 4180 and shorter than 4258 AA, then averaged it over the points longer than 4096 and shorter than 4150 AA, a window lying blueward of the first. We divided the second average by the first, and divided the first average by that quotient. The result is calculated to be 189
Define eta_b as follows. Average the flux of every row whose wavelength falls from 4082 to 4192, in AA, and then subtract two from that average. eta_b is 203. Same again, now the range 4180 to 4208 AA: 203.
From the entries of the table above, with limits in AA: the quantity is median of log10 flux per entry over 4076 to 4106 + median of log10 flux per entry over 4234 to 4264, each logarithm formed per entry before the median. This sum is 4.60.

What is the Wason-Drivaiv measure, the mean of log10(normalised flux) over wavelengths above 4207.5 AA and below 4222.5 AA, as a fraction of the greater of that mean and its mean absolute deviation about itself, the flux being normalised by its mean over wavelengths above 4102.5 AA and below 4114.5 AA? -2.6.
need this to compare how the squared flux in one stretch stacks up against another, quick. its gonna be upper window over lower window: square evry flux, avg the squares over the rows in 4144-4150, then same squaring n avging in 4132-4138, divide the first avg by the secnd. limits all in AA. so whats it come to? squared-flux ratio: 0.88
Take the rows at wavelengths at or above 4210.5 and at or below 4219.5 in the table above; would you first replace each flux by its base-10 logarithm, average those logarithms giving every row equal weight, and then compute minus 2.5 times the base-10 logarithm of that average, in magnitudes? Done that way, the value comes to -0.909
